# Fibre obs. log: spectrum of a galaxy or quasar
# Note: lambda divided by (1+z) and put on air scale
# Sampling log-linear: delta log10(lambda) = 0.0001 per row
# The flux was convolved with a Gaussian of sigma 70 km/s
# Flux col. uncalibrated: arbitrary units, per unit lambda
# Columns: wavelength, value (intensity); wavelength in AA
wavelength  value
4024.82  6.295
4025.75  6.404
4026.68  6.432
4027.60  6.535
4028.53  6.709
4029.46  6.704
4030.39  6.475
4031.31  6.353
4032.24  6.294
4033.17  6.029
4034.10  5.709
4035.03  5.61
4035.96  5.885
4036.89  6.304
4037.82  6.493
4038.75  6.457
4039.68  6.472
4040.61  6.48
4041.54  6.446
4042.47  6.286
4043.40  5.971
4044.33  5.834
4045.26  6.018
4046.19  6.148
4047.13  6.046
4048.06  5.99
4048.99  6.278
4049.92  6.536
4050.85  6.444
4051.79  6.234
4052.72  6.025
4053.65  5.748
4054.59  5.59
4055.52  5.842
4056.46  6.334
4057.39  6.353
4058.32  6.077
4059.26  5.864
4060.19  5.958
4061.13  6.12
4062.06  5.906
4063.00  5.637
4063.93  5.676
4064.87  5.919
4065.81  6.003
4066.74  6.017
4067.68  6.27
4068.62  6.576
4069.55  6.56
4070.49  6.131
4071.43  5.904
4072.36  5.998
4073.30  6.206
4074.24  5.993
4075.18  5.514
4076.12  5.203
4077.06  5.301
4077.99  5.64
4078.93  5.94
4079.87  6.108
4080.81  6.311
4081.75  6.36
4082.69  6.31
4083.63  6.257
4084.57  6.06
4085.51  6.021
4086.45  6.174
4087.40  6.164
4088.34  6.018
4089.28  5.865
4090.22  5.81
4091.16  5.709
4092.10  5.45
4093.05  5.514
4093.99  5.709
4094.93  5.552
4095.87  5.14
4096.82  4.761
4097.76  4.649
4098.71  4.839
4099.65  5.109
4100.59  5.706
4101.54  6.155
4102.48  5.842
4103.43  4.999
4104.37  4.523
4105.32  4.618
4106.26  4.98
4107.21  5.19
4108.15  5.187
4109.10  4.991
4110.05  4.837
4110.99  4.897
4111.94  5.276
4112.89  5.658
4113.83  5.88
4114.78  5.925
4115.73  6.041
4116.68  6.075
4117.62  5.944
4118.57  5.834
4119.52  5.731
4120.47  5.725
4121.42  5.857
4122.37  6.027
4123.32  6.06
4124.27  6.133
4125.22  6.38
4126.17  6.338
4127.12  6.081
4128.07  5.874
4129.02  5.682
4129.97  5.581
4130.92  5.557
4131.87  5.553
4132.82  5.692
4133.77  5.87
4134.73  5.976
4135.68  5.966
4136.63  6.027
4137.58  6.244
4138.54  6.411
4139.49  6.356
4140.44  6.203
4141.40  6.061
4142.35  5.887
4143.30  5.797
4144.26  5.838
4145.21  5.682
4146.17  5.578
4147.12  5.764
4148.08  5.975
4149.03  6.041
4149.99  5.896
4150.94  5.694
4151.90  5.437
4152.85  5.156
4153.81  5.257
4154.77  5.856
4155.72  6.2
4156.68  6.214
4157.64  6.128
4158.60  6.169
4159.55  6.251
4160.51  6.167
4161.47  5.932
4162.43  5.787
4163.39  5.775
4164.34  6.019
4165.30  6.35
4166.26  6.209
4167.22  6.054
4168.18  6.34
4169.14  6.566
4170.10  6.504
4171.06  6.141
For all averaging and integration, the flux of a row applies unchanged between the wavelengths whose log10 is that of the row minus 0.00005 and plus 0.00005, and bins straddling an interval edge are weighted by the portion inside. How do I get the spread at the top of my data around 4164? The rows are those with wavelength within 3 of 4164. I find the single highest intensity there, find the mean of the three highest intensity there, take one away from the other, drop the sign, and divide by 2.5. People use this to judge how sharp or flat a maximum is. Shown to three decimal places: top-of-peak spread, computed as 0.063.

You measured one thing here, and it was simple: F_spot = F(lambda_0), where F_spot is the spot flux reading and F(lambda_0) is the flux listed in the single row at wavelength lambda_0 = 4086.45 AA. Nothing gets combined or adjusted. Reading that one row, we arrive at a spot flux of 6.174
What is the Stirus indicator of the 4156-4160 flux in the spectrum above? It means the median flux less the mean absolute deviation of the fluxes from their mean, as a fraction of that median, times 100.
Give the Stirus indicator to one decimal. 99.3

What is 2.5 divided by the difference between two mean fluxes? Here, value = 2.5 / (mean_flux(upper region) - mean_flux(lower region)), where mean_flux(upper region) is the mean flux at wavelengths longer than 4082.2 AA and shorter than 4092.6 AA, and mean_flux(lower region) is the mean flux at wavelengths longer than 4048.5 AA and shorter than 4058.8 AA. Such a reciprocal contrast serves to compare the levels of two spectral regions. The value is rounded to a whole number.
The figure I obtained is -17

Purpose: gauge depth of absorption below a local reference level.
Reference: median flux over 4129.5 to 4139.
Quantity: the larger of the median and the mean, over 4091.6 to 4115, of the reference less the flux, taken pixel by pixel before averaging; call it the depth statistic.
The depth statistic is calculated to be 0.73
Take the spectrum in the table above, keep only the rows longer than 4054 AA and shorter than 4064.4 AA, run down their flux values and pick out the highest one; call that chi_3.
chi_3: 6.353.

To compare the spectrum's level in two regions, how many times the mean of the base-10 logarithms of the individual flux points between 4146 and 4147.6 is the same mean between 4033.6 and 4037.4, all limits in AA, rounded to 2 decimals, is 0.98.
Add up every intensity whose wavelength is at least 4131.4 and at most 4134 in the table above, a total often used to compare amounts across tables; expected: 17.1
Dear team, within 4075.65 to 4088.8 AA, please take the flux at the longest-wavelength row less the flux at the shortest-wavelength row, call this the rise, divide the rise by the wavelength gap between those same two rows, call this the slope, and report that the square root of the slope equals 0.26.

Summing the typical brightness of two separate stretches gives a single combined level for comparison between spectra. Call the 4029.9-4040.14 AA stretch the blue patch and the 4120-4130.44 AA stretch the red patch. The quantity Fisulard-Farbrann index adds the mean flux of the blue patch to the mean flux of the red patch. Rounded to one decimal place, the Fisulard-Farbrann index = 12.2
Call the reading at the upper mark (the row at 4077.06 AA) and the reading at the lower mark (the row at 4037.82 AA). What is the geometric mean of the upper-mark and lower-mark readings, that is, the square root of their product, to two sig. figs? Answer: 5.9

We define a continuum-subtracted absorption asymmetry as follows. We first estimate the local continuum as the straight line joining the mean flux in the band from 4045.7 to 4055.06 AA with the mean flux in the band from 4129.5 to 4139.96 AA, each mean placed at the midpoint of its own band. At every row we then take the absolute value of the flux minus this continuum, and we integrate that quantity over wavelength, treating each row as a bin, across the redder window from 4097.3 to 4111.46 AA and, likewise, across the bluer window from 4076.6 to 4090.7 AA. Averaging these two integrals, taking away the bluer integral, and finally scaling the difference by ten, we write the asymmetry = 50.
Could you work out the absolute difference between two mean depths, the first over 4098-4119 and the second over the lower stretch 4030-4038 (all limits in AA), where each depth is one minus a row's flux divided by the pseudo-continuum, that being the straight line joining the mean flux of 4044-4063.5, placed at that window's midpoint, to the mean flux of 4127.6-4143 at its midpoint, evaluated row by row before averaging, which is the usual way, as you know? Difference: 0.11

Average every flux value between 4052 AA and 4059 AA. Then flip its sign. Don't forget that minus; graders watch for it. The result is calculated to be -6.00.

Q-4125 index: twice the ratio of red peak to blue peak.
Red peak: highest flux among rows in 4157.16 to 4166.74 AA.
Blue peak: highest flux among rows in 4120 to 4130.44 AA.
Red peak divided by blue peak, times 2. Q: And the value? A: 1.99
